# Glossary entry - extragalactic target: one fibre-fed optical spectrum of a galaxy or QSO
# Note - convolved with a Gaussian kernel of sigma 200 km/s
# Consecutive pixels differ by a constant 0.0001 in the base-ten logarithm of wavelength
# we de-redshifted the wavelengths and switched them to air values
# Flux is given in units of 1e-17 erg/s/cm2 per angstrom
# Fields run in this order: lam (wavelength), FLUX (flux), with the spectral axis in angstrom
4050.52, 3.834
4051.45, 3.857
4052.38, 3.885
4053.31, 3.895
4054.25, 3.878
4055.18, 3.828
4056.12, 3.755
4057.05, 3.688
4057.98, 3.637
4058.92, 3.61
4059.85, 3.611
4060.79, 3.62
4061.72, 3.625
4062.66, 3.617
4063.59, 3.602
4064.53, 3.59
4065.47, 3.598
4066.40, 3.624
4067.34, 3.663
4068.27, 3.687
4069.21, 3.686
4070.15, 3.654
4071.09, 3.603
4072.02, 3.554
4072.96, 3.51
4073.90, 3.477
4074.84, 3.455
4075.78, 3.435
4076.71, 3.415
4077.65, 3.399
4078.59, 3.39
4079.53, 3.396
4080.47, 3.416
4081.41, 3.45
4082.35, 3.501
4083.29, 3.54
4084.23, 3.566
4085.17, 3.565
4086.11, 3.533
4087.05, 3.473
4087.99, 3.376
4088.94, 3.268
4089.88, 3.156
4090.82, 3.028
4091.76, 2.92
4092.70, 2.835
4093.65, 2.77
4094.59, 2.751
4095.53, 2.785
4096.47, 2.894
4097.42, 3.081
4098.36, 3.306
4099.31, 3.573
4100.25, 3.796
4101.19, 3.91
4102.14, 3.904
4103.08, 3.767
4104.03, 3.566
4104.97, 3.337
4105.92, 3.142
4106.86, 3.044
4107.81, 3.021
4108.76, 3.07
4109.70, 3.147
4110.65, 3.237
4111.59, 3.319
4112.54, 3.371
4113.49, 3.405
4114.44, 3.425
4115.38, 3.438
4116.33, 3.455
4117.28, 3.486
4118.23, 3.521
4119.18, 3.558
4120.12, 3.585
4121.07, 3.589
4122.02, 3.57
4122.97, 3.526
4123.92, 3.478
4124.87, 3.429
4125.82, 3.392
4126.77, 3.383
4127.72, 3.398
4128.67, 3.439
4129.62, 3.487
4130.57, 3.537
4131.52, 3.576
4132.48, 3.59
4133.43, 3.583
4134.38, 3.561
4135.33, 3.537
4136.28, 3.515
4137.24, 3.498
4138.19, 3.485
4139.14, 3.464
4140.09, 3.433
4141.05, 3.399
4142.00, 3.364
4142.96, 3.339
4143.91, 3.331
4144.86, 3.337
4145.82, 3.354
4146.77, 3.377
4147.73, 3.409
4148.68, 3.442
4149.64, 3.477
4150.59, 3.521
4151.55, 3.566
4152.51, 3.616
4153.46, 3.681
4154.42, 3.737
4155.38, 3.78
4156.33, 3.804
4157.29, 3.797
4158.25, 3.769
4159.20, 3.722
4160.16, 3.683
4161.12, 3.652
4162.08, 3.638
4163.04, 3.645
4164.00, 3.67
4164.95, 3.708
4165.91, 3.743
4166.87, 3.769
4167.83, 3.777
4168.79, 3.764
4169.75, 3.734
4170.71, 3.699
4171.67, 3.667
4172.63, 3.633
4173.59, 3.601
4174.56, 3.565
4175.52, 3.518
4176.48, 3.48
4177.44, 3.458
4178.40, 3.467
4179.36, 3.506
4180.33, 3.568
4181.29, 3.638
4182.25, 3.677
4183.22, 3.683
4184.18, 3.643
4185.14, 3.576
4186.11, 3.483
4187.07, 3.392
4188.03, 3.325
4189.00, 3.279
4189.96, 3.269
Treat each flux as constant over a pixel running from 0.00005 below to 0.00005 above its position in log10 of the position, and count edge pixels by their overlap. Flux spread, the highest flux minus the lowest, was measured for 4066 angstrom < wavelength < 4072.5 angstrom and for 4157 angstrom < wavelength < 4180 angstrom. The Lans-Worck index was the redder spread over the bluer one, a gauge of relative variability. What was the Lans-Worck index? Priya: 2.55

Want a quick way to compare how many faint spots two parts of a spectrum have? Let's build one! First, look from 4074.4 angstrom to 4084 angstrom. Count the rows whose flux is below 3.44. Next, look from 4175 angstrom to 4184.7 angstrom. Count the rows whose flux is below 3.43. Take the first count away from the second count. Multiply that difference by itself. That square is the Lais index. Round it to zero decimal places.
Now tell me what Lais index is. 36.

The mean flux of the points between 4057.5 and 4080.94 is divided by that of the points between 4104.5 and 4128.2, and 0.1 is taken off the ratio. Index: 0.95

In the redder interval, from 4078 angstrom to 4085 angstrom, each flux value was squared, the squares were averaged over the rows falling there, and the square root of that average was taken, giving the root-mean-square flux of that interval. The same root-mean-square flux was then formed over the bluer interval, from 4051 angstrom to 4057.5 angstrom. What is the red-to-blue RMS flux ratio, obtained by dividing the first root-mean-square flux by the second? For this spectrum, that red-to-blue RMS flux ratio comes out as 0.91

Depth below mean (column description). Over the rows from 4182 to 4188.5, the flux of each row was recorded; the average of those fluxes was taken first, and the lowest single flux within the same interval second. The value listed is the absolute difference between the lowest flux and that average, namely 0.21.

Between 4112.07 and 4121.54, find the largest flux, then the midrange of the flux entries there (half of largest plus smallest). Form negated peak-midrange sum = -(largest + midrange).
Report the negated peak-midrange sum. -7.07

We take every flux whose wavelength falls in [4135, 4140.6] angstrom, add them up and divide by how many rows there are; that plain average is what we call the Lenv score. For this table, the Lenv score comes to 3.49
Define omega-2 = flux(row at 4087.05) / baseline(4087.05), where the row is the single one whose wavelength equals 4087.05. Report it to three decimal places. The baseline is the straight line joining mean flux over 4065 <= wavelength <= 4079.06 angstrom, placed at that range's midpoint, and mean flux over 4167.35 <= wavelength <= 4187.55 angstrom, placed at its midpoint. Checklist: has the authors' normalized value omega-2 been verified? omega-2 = 0.978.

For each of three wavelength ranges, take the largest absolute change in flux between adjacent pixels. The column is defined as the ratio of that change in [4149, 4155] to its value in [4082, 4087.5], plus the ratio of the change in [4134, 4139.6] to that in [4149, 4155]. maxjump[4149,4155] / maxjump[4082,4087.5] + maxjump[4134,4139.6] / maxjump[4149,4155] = 1.5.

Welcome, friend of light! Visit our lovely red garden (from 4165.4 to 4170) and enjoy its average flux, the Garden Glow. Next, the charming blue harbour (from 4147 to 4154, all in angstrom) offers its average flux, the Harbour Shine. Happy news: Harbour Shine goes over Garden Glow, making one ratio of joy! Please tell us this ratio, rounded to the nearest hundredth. 0.94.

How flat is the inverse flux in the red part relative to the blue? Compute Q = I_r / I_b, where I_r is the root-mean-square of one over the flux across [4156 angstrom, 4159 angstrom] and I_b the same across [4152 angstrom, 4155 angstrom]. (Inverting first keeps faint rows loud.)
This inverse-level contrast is 0.97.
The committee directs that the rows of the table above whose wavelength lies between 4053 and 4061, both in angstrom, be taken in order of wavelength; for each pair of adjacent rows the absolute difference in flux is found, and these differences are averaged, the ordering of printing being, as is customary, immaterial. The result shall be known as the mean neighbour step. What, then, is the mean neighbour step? 0.037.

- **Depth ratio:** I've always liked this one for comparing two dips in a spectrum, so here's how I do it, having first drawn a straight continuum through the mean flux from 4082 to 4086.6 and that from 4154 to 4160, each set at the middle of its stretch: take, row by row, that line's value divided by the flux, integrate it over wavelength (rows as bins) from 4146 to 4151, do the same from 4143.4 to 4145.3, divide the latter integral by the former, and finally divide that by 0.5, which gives 1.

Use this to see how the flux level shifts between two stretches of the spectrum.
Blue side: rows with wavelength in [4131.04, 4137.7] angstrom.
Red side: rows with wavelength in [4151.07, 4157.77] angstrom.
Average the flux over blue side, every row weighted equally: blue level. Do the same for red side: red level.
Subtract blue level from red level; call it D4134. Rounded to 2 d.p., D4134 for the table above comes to 0.16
